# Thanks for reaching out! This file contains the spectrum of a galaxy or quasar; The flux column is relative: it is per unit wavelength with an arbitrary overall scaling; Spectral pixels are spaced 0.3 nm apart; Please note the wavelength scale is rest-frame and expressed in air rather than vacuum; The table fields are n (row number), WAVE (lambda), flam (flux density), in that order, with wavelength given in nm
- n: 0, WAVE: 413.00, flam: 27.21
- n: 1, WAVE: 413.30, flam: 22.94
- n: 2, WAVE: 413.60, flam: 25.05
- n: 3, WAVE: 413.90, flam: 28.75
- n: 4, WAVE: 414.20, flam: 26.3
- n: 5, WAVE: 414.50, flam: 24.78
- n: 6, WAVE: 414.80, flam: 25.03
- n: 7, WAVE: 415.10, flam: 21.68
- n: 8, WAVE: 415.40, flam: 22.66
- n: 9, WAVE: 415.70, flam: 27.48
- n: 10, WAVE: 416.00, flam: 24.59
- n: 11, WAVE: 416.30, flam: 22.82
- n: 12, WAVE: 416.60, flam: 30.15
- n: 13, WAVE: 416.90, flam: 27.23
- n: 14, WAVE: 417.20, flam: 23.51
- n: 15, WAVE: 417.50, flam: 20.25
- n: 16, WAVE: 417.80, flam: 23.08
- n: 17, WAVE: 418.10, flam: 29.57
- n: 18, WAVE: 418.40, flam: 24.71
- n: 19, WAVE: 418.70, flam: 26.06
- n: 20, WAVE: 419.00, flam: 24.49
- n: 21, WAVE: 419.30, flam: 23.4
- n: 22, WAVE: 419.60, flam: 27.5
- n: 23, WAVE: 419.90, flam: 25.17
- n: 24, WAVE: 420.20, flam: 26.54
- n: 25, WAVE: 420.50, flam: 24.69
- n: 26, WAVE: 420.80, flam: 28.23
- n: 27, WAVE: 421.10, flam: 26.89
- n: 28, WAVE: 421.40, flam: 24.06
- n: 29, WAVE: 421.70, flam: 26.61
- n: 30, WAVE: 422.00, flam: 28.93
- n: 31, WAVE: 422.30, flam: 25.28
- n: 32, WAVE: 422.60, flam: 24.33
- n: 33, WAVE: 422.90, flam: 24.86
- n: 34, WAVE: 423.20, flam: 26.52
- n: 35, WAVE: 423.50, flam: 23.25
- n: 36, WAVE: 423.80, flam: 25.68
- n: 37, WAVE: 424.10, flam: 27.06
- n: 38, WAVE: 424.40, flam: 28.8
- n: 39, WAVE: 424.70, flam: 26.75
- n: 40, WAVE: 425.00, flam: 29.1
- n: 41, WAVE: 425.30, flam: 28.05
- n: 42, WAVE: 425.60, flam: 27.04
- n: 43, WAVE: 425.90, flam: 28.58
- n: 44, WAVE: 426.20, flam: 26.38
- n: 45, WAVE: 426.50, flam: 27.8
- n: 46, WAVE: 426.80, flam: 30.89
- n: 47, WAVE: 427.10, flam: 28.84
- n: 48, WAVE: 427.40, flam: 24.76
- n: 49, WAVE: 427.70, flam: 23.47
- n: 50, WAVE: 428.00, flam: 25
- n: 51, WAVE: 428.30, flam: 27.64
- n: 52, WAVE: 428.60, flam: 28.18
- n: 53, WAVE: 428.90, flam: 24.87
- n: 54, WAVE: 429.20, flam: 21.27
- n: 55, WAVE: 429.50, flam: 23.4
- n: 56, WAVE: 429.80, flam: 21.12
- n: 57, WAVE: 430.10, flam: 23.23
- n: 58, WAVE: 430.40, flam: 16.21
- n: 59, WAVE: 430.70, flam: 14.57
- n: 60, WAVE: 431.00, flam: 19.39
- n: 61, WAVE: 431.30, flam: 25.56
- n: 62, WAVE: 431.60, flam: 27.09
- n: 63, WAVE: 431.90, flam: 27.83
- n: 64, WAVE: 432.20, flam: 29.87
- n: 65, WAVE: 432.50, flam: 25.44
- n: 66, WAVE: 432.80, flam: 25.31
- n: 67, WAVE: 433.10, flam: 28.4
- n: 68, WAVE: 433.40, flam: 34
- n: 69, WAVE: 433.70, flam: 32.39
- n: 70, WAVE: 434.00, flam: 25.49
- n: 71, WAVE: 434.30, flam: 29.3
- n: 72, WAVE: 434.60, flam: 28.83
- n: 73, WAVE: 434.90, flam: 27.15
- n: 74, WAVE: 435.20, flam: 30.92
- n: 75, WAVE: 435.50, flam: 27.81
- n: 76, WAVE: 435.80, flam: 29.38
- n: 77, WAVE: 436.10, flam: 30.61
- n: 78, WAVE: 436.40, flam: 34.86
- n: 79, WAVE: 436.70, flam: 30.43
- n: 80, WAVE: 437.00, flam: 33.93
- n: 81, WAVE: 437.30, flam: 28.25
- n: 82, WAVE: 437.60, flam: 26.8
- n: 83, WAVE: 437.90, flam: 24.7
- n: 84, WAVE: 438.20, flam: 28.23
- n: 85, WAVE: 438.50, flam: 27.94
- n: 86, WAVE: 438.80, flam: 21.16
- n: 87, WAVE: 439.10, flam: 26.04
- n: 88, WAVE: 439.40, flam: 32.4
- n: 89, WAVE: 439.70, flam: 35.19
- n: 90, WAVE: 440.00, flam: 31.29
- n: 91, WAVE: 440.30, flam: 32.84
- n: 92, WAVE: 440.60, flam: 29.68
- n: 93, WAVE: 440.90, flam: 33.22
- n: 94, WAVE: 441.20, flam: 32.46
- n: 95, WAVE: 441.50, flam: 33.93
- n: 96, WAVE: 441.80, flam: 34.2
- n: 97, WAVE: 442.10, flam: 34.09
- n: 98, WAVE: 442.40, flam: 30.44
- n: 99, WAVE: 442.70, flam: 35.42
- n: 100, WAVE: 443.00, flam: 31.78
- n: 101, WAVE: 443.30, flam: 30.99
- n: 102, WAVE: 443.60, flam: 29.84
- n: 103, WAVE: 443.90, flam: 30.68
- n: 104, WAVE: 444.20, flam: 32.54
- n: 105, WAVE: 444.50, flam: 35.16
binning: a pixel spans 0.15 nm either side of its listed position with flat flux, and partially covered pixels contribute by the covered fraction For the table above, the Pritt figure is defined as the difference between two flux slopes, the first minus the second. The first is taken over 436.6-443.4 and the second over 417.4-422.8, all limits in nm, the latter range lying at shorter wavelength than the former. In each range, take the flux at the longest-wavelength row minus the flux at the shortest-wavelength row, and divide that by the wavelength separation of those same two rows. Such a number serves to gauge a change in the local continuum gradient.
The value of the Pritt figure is -0.72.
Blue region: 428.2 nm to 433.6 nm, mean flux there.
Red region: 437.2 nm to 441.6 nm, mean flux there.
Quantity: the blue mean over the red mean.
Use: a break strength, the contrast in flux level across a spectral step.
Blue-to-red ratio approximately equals 0.83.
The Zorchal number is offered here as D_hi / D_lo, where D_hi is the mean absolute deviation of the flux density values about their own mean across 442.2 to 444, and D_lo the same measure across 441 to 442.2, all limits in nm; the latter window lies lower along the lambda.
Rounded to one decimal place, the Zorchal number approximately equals 2.3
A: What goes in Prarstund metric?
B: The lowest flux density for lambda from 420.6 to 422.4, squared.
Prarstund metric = 579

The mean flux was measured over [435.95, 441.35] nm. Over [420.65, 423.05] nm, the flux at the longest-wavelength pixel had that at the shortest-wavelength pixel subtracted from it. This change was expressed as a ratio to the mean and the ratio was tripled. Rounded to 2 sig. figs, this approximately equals -0.34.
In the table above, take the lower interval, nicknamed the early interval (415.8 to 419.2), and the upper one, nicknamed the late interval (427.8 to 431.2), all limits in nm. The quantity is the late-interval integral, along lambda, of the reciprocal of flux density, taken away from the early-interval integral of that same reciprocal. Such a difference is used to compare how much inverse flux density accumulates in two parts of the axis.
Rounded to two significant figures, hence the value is -0.021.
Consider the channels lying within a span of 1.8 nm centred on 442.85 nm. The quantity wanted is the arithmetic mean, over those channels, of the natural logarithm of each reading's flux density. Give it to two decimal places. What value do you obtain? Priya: 3.47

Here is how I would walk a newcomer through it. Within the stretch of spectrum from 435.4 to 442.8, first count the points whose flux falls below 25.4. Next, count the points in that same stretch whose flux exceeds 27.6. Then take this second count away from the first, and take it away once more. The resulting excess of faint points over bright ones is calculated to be -40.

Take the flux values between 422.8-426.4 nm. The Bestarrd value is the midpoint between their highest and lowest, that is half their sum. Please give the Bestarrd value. 26.2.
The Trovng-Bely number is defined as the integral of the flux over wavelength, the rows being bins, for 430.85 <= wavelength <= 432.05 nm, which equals 30.0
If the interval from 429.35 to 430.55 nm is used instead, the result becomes 25.2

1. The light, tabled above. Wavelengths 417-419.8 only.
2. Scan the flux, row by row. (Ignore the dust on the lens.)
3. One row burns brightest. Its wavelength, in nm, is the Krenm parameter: 418.10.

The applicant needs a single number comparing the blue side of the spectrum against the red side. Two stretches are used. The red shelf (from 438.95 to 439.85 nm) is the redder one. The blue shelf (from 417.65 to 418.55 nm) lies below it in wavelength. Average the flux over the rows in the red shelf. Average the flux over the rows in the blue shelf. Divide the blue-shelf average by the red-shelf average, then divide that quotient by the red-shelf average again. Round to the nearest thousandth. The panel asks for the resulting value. 0.026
